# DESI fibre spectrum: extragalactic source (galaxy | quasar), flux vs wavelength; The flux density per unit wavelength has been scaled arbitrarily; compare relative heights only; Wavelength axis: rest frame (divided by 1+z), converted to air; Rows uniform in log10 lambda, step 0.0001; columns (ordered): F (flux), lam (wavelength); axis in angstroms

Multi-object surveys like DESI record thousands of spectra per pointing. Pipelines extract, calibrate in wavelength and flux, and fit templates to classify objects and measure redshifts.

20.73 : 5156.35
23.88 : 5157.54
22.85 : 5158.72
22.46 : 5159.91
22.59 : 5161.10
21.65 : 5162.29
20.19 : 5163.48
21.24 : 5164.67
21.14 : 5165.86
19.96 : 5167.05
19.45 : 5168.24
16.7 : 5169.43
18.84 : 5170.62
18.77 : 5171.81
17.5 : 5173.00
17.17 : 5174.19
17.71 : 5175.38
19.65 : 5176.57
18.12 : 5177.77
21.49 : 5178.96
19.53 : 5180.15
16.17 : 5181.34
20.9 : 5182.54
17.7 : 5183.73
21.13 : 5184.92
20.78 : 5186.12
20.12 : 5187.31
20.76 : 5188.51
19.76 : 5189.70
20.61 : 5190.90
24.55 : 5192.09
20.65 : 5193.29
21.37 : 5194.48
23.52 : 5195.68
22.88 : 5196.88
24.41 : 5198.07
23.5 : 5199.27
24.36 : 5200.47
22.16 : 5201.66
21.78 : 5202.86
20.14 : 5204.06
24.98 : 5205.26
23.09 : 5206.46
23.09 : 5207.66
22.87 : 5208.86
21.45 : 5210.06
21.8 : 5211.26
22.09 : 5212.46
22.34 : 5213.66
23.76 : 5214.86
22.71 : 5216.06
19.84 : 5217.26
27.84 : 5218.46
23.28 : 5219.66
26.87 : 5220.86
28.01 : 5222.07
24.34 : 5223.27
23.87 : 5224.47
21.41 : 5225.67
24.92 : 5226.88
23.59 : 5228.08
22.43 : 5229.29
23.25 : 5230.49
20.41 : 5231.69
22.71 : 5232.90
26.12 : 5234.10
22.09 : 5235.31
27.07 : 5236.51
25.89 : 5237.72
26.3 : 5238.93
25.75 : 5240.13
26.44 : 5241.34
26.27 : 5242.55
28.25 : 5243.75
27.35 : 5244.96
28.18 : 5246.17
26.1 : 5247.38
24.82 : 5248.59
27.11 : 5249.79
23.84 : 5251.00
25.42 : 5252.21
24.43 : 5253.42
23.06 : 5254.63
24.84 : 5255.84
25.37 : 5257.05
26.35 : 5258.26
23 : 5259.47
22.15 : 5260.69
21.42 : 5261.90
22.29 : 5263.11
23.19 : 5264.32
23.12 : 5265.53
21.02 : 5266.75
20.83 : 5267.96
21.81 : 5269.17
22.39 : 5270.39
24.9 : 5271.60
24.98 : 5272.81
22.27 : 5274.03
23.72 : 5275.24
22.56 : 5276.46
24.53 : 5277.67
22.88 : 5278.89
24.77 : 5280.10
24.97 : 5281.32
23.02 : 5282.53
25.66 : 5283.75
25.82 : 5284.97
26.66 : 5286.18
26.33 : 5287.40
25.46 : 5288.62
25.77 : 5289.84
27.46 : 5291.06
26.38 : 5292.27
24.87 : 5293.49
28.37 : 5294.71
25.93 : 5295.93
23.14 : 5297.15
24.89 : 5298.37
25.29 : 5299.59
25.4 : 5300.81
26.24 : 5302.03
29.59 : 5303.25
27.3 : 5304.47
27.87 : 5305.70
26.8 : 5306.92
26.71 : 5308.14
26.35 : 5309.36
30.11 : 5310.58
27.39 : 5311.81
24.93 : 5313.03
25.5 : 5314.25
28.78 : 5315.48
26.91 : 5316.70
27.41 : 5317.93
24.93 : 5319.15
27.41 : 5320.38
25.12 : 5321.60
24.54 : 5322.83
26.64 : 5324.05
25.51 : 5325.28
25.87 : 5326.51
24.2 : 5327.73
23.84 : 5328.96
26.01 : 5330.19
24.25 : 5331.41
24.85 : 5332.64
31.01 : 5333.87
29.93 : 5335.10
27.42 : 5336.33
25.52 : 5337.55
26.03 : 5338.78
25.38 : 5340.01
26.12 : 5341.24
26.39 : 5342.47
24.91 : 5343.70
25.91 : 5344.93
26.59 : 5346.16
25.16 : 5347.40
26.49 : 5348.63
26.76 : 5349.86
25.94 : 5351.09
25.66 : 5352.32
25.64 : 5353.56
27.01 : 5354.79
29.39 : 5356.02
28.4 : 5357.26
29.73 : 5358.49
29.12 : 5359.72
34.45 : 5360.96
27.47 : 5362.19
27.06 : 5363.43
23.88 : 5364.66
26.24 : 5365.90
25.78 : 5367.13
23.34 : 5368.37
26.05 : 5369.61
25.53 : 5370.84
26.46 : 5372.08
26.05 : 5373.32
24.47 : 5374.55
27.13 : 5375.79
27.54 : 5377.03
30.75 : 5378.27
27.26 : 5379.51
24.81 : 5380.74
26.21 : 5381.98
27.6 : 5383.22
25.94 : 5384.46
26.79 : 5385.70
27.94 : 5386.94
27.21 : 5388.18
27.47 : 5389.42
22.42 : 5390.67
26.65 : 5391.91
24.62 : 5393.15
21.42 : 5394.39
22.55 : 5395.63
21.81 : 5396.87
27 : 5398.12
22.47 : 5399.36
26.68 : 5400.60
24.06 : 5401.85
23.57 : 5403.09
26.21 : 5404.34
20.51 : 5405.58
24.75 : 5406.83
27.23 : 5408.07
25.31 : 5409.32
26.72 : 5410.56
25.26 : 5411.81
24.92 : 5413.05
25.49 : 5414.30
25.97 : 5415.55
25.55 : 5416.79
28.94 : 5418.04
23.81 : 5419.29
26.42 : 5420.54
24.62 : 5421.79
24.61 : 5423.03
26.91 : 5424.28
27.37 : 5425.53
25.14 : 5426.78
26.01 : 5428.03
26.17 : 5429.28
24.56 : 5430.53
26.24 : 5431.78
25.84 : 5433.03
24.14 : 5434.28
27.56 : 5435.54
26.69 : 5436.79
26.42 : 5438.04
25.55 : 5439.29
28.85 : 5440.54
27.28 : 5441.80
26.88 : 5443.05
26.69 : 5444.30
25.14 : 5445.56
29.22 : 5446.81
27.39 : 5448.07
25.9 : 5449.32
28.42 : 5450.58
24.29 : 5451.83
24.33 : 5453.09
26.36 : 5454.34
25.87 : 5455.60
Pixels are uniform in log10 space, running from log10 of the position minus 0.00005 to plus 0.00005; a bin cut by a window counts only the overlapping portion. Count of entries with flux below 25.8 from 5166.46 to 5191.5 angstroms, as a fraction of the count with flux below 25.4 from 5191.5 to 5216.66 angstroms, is 1.0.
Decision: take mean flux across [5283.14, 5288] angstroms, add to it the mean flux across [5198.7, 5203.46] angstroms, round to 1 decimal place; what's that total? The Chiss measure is 49.1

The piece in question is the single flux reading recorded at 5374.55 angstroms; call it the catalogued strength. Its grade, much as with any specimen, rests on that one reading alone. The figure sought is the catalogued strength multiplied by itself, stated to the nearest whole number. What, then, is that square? 599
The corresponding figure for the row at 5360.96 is 1187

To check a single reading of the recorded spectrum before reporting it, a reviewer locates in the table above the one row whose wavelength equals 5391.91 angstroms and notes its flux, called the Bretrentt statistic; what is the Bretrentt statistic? 26.65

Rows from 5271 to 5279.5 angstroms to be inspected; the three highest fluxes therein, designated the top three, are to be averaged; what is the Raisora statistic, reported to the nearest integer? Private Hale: 25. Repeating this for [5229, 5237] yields 25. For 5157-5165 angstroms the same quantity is 23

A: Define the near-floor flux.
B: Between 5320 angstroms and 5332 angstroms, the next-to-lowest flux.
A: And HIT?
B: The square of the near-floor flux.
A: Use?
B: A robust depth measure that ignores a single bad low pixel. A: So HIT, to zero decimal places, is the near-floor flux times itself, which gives 586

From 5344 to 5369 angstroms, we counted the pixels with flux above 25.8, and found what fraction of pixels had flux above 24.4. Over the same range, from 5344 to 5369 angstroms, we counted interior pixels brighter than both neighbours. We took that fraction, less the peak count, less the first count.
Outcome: -19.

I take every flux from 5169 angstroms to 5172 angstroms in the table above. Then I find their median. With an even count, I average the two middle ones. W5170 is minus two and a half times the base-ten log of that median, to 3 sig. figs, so -3.18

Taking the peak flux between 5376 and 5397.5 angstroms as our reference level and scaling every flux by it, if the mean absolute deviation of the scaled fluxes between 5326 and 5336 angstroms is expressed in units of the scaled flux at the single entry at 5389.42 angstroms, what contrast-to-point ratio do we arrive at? 0.077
